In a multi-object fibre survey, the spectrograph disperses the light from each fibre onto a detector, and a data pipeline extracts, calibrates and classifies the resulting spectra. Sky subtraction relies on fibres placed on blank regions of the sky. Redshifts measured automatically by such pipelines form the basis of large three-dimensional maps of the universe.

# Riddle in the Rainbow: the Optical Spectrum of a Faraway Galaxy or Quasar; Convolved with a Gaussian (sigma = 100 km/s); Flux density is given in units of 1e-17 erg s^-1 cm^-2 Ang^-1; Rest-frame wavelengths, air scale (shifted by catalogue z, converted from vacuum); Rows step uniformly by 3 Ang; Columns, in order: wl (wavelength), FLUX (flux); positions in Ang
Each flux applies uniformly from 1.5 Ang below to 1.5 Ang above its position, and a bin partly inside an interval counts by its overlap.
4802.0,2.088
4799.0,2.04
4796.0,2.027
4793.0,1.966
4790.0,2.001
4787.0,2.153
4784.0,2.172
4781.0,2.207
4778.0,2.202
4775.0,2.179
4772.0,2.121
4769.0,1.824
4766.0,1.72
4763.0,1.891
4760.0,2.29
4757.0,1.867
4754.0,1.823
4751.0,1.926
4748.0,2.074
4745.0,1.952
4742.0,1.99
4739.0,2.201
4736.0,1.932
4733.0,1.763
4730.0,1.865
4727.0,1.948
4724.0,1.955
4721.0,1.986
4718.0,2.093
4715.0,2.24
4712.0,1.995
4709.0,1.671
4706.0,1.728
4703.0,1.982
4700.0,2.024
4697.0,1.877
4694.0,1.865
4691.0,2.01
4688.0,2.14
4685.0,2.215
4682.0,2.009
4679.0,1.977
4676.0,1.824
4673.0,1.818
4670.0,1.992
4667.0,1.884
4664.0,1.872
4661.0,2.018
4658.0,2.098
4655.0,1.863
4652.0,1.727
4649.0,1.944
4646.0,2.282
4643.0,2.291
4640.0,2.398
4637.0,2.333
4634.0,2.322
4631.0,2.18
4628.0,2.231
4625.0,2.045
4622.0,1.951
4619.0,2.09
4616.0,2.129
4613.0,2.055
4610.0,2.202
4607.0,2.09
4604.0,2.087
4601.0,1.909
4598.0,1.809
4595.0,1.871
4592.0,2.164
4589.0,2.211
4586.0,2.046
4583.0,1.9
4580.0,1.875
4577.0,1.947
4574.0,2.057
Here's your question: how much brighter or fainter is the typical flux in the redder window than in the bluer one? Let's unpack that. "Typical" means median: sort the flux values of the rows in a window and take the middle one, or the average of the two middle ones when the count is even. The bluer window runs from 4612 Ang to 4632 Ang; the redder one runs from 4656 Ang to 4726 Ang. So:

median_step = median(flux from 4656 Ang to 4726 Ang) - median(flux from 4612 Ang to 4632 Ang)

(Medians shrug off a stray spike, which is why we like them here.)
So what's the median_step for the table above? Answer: -0.104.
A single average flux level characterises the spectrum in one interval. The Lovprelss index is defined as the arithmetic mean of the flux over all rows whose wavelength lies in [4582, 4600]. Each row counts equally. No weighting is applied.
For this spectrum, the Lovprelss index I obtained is 2.00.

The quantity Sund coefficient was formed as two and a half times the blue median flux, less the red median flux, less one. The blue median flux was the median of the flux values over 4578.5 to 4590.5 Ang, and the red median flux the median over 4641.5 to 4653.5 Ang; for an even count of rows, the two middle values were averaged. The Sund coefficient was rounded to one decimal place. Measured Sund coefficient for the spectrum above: 1.8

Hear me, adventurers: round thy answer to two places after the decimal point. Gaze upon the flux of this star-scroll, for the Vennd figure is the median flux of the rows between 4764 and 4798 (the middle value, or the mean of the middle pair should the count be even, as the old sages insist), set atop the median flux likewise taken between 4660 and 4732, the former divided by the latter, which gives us 1.07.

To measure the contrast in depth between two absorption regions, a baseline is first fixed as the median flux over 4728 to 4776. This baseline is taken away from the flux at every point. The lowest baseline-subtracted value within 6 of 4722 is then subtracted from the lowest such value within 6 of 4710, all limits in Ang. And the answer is -0.28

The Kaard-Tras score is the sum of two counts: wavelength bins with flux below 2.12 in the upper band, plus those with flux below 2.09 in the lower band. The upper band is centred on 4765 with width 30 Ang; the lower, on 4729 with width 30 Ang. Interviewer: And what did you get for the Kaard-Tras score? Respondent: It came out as 13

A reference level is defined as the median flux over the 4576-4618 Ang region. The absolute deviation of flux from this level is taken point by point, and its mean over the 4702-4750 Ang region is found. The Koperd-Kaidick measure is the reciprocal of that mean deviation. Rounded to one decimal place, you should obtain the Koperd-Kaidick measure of 7.1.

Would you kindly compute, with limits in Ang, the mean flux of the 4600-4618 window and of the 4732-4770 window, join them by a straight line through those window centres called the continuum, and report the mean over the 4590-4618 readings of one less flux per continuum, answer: 0.023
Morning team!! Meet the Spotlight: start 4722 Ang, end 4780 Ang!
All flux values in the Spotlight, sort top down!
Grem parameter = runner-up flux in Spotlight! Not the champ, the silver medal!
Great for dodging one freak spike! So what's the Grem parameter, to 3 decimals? 2.202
